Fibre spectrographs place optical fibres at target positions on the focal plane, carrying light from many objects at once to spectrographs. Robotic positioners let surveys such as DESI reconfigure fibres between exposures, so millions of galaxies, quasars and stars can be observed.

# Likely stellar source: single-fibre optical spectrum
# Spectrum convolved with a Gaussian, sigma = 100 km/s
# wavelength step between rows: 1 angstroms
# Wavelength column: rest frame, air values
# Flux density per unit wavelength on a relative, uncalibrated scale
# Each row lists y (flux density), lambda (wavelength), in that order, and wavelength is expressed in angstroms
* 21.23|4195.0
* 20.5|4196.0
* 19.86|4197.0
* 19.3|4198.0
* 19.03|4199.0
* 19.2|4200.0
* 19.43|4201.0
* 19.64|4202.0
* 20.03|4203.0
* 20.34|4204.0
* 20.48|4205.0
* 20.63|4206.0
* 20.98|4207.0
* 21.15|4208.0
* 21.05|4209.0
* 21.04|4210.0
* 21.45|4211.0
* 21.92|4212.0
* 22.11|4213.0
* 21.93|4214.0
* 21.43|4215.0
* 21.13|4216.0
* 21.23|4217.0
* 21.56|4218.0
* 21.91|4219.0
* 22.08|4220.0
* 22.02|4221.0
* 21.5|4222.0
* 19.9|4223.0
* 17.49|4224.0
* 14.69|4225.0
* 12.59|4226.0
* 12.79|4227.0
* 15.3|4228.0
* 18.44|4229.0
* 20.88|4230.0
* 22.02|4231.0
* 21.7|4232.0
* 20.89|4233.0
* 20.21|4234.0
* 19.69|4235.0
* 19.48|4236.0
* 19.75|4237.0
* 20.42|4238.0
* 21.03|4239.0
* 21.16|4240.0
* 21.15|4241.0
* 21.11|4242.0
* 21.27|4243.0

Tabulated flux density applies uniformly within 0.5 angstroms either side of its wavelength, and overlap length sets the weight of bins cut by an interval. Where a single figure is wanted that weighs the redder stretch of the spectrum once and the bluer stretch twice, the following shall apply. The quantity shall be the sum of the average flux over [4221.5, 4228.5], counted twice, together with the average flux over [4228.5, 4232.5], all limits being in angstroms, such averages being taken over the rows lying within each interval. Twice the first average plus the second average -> 53.4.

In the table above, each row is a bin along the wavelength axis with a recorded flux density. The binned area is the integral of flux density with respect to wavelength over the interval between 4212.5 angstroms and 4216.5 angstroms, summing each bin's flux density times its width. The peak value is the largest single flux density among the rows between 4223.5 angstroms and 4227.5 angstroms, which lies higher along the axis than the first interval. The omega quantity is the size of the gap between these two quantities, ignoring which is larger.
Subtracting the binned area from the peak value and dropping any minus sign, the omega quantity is 69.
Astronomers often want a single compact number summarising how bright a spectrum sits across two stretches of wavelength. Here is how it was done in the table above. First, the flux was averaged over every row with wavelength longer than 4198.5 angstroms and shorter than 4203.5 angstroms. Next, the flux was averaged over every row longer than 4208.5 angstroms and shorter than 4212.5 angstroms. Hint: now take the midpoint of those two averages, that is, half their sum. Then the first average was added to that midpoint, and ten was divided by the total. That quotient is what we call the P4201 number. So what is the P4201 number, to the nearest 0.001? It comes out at 0.251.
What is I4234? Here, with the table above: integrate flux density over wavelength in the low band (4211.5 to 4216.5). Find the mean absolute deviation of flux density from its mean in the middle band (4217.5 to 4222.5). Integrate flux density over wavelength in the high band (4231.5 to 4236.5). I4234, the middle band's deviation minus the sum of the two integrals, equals -210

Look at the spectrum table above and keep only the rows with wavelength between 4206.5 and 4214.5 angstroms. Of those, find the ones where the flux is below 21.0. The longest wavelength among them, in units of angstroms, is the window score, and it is 4207.0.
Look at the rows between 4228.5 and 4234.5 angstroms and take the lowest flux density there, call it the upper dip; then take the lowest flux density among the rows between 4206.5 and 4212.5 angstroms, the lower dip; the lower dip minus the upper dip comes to 2.5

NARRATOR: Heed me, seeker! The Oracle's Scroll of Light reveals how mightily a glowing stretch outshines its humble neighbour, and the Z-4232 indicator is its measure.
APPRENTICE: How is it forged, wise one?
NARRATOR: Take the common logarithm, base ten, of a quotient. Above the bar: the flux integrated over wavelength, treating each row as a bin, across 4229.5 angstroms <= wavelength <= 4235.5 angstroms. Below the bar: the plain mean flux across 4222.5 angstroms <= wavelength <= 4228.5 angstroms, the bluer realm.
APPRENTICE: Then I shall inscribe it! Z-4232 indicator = 0.909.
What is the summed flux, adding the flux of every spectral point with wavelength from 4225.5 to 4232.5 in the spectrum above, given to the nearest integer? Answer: 124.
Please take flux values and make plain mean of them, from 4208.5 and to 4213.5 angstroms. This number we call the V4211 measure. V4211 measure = 21.5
